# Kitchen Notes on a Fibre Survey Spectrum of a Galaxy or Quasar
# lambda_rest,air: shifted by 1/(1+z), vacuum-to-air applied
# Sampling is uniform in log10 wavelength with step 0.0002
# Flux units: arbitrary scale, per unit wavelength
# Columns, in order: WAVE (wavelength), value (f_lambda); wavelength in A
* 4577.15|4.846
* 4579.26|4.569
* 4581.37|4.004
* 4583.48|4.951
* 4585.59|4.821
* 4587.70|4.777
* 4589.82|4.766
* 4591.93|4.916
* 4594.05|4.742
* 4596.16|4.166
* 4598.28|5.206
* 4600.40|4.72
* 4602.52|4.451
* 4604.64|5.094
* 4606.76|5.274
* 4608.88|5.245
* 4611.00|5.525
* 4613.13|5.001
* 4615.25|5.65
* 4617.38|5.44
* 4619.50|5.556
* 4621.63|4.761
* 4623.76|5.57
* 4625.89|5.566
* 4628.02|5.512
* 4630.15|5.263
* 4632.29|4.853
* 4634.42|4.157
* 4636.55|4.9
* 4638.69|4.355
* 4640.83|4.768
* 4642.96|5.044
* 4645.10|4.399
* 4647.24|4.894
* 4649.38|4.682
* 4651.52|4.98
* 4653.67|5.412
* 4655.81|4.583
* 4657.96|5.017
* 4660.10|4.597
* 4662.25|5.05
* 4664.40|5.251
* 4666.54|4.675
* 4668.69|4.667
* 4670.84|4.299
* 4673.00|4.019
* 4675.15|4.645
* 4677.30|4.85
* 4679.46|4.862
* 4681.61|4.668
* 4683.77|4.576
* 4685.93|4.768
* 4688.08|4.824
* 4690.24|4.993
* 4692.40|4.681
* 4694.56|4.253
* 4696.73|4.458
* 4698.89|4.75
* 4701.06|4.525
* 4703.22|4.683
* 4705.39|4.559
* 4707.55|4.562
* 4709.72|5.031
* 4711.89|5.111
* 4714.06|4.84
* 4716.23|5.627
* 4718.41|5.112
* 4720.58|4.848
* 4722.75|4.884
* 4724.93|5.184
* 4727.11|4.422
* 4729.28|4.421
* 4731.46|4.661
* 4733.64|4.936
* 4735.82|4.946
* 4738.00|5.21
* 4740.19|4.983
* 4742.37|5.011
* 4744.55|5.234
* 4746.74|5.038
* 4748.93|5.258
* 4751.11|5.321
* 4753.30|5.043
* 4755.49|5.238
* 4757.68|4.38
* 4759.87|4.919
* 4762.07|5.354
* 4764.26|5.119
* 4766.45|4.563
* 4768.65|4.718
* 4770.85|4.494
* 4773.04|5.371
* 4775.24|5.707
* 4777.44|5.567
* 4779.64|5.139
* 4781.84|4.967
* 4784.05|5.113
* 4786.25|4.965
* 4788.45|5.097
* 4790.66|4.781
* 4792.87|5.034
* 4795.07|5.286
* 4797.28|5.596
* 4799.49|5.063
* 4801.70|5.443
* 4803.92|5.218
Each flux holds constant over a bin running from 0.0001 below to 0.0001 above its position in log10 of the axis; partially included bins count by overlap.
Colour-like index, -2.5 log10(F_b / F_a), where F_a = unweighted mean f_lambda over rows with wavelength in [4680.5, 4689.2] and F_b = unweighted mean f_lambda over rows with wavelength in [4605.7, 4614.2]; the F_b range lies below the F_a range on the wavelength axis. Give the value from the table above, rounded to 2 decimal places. -0.12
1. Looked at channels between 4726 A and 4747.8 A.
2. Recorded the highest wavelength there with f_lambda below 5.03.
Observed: 4742.37 A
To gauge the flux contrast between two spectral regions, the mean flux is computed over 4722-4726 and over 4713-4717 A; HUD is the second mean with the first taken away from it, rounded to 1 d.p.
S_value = 0.2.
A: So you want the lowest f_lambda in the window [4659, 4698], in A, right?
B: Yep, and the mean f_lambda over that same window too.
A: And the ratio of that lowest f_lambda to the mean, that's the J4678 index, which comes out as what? 0.860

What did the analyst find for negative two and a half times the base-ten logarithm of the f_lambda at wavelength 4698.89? -1.69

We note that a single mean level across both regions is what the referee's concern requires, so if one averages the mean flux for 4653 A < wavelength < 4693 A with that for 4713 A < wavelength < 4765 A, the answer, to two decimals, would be 4.88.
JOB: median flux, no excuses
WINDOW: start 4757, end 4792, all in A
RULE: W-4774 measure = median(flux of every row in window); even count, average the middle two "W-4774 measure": 5.03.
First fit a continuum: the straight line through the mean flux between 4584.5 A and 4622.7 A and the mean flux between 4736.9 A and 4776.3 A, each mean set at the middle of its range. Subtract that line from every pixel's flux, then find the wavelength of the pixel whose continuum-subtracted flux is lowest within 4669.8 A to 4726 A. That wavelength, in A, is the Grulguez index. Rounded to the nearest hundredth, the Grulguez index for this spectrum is 4673.00 A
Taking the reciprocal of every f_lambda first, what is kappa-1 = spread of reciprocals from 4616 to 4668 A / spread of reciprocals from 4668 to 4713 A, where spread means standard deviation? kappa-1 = 1.36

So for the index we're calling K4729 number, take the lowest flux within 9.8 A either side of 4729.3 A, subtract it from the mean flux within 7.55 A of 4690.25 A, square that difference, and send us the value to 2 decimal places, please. 0.05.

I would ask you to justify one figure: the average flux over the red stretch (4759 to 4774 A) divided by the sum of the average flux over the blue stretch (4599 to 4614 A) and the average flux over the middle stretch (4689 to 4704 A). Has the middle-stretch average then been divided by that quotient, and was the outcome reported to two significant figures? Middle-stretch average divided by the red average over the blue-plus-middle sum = 9.1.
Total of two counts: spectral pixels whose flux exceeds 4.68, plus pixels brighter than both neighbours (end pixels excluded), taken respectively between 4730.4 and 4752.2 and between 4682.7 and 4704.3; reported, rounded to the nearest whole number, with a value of 11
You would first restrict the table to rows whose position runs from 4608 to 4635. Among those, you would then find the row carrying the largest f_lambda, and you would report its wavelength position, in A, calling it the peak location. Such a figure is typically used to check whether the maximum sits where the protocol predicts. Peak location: 4615.25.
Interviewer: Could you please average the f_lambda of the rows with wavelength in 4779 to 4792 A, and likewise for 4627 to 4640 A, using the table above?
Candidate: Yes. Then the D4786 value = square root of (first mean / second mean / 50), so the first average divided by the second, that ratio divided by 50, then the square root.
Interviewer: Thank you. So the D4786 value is 0.144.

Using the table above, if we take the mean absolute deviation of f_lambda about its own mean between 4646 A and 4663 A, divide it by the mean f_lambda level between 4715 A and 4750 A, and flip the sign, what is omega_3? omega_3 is -0.043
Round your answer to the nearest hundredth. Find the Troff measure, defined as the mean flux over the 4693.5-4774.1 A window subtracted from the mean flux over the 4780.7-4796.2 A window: 0.14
